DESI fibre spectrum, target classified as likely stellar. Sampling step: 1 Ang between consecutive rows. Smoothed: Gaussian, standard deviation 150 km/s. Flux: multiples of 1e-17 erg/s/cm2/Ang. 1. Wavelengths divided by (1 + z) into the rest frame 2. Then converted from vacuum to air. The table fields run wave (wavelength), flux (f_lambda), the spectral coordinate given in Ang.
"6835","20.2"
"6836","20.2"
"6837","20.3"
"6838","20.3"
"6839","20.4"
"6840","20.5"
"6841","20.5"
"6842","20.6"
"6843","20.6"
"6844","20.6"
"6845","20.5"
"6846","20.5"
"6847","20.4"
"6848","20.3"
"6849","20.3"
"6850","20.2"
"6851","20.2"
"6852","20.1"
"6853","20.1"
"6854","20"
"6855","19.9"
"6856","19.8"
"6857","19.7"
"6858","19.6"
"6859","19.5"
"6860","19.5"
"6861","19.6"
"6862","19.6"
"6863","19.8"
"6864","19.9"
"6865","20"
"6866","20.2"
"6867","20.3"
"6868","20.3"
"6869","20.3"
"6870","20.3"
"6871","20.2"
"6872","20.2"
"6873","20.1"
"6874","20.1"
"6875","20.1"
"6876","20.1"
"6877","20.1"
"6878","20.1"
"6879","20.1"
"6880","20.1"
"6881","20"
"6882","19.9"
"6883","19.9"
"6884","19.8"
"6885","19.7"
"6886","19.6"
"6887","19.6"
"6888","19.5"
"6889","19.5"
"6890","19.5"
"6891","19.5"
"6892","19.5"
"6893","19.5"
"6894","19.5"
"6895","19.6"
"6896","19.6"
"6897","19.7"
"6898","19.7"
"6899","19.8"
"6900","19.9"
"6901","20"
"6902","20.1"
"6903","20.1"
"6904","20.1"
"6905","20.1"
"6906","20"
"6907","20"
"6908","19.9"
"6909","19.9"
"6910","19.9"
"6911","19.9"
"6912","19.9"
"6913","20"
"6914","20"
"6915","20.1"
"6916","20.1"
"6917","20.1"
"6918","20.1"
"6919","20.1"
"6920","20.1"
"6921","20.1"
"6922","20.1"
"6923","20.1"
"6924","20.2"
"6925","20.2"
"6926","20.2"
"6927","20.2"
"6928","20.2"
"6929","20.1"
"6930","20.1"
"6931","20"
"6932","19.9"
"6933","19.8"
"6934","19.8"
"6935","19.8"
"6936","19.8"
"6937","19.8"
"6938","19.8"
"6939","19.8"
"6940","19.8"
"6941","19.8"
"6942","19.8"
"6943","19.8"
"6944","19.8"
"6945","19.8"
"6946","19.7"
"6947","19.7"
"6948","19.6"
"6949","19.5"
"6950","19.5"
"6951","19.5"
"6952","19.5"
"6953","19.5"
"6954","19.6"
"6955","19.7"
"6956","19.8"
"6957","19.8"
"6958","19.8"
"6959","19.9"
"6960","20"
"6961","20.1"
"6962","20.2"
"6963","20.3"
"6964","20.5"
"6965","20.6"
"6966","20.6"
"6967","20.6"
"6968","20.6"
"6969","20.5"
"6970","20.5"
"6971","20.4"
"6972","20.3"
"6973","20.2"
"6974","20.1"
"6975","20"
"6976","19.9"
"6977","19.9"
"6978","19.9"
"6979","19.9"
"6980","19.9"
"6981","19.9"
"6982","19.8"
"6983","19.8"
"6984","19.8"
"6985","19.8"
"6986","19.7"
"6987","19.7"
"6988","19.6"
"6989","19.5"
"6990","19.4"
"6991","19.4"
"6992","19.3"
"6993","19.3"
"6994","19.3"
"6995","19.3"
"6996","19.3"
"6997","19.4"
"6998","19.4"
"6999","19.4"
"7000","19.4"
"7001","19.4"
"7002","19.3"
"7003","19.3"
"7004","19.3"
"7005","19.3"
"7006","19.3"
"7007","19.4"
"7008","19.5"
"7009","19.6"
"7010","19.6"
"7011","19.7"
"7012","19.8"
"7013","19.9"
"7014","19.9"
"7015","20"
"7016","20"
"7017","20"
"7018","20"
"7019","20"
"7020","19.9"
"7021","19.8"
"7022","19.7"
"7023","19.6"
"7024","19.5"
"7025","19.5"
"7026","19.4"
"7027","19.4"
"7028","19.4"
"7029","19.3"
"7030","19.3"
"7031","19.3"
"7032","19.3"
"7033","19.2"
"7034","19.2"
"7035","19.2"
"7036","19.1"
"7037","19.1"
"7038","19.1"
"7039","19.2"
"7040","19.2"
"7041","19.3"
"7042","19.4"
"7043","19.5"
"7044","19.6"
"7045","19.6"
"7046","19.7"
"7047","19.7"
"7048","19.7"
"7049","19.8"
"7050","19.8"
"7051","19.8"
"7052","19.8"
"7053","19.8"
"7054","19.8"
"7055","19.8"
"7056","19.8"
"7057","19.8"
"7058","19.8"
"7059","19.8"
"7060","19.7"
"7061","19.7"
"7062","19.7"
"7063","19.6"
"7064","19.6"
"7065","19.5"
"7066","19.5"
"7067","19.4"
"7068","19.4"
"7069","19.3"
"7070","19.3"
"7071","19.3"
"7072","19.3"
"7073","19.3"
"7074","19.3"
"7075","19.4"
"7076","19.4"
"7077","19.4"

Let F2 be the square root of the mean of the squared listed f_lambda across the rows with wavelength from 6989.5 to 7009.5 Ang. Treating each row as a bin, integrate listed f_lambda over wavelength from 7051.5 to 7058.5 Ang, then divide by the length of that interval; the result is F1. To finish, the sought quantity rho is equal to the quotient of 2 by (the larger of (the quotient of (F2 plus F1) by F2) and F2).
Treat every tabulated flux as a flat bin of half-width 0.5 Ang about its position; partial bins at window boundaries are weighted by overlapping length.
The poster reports 0.103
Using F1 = 19.8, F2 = 19.4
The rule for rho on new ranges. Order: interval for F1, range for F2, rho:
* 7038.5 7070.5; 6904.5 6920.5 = 0.100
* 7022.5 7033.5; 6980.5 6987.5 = 0.101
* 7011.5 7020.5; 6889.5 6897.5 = 0.102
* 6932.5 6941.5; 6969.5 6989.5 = 0.100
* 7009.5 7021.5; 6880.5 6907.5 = 0.101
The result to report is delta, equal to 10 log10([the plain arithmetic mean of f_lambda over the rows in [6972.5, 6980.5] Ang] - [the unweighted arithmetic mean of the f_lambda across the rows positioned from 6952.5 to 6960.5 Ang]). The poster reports -7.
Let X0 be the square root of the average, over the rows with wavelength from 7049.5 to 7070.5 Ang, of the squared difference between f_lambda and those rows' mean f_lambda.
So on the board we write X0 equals 0.176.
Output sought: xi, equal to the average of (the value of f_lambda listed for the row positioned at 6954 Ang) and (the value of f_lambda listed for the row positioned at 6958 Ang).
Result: 19.7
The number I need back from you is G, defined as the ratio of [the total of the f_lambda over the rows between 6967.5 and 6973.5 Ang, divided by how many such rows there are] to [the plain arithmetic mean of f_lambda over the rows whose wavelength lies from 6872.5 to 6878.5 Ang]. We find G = 1.02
